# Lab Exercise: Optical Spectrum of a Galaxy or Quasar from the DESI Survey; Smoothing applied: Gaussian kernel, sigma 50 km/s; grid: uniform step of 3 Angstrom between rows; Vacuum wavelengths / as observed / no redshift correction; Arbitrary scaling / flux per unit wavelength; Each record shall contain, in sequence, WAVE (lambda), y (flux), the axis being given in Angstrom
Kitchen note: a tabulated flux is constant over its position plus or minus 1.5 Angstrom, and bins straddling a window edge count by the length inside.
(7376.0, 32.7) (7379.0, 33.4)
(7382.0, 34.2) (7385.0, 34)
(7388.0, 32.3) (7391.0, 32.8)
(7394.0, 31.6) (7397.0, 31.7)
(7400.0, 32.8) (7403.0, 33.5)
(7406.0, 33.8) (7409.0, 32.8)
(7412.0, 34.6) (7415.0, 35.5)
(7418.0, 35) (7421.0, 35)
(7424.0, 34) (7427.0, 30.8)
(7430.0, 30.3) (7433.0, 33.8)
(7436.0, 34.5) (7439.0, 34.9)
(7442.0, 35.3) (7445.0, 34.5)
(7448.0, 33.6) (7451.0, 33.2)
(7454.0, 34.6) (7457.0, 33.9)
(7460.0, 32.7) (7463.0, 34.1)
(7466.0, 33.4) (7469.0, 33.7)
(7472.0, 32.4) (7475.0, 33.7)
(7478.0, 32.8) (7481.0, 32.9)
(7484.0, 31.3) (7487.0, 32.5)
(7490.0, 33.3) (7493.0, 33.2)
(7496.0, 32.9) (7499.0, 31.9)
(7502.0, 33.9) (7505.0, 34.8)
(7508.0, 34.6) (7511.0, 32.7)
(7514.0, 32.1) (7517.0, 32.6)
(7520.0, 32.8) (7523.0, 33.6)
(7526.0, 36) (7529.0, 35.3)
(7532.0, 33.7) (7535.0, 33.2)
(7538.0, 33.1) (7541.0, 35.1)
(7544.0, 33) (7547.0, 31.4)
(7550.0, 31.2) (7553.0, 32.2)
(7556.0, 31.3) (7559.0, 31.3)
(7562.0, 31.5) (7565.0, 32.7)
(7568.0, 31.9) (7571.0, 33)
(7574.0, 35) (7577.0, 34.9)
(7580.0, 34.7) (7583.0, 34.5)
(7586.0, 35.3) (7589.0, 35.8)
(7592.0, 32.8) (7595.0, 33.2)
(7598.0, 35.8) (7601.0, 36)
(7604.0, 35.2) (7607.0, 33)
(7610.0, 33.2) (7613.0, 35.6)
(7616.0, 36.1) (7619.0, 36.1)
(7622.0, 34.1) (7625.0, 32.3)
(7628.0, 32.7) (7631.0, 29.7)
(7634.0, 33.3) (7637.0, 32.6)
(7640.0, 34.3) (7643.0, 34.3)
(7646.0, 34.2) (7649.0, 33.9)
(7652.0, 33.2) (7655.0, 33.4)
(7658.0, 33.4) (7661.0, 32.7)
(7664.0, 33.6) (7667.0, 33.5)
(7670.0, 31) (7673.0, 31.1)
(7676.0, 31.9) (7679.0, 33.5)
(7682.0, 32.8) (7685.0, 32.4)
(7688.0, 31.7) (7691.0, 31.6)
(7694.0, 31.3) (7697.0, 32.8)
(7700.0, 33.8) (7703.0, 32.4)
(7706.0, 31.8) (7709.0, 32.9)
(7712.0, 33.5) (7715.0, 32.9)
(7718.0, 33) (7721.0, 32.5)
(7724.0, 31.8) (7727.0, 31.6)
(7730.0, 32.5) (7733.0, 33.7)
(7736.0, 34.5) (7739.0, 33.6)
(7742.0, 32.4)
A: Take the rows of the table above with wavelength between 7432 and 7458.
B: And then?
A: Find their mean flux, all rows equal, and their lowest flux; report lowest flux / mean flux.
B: 0.969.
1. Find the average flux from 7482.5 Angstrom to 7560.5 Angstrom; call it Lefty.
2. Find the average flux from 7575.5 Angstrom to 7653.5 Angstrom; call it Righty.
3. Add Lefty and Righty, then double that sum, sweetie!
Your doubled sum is 134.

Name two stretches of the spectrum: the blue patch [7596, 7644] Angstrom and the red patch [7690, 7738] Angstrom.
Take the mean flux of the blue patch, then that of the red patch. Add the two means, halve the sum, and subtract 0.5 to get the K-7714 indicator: 32.8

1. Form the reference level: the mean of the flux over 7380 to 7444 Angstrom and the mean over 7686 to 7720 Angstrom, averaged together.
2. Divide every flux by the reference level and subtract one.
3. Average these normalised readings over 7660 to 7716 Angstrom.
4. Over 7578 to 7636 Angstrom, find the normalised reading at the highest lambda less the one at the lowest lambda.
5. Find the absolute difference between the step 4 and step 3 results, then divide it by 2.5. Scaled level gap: 0.011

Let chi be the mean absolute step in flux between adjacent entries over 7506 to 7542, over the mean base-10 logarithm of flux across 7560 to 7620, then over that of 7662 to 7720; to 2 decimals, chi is 0.44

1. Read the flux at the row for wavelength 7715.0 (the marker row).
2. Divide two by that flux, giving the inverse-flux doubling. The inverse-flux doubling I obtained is 0.0608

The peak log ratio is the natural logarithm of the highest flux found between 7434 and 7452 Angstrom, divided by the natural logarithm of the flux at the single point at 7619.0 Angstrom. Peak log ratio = 0.99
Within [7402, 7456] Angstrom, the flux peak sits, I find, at 7415.0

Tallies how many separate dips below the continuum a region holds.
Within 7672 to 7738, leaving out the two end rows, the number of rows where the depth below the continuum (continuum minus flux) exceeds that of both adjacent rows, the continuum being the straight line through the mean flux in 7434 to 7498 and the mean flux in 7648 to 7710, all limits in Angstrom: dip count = 4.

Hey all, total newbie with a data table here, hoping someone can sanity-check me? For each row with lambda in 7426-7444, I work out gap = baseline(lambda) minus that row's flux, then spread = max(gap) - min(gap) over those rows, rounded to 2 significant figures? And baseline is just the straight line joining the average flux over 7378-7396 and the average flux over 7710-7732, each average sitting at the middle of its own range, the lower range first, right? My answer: 5.0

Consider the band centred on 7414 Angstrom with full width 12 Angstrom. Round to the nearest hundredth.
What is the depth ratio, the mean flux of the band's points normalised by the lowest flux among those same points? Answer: 1.05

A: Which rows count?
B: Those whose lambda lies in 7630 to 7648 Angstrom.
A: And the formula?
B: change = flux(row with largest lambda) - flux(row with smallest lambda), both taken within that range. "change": 4.5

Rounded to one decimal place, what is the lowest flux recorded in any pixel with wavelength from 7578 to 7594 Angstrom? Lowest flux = 32.8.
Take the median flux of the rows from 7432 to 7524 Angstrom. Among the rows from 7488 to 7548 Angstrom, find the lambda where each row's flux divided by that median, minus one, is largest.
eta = 7526.0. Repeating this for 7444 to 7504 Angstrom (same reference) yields 7454.0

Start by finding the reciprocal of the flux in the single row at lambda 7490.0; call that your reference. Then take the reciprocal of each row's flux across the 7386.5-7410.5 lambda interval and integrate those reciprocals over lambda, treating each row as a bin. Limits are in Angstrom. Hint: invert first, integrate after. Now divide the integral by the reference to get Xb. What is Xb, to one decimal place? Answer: 24.5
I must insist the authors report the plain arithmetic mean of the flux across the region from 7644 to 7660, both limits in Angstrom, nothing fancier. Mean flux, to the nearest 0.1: 33.6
